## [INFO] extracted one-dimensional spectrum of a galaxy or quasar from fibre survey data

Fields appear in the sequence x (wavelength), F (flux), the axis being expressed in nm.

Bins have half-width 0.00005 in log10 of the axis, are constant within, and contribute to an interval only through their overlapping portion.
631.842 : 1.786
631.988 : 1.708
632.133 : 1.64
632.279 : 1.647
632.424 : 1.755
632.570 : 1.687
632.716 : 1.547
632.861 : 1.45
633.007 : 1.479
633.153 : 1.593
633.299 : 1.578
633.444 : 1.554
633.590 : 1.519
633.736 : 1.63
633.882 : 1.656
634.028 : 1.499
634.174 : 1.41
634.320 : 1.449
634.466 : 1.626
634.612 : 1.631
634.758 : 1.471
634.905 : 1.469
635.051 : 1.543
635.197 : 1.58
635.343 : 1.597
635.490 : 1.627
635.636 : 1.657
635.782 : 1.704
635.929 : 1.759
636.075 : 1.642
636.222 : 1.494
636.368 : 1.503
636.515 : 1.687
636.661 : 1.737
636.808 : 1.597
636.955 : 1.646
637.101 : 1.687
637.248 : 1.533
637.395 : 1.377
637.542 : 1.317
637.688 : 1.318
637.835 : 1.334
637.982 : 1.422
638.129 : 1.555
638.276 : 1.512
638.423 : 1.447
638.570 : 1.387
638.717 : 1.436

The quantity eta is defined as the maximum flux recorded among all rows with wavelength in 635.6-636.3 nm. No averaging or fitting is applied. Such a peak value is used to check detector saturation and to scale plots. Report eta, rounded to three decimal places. 1.759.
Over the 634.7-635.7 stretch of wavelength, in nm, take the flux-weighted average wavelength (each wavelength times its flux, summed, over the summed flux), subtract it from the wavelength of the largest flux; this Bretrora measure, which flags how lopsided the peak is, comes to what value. 0.43 nm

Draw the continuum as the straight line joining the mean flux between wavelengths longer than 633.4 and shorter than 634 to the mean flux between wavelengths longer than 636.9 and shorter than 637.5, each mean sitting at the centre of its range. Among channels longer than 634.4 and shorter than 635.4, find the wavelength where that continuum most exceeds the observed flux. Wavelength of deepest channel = 634.905 nm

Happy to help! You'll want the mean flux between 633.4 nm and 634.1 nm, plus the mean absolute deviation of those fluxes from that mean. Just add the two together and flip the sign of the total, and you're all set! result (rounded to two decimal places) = -1.63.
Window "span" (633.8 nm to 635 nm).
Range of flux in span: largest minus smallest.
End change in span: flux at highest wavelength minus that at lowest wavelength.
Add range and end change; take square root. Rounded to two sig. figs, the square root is 0.24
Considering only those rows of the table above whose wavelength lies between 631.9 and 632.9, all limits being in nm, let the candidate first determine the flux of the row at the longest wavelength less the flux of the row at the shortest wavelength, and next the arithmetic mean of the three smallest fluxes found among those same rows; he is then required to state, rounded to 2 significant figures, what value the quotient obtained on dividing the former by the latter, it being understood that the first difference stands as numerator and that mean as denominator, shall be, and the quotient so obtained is -0.17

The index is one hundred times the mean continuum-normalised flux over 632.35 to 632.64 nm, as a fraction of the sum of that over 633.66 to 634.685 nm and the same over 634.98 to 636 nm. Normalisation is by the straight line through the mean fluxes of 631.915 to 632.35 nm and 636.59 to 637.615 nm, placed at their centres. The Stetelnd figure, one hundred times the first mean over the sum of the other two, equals 52.2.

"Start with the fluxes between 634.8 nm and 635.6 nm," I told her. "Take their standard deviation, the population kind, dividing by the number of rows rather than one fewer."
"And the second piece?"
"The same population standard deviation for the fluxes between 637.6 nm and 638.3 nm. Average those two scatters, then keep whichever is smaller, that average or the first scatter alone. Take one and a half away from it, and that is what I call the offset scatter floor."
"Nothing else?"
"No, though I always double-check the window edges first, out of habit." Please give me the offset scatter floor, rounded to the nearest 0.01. -1.45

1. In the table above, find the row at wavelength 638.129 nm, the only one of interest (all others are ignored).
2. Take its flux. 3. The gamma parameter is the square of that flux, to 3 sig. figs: 2.42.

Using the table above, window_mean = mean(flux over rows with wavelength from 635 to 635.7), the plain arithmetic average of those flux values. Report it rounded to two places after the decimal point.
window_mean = 1.60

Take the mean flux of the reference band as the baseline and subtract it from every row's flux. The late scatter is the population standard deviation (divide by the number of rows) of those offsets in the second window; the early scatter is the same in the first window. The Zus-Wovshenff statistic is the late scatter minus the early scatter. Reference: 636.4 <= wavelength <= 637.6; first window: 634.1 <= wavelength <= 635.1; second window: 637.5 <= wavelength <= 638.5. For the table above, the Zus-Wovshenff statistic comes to 0.01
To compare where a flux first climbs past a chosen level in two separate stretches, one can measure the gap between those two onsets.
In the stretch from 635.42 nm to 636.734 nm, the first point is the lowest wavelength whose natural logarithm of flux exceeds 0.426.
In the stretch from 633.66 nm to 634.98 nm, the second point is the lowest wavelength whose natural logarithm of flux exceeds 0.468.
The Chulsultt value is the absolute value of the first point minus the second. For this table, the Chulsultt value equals 1.75 nm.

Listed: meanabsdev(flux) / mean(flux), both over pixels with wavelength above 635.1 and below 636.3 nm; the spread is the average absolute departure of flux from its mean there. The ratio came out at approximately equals 0.036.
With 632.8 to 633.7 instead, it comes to 0.030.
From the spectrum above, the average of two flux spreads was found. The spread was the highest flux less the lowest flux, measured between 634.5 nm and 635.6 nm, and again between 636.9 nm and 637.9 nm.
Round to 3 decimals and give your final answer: 0.266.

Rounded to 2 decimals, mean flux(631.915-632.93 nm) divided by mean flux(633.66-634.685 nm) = 1.05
